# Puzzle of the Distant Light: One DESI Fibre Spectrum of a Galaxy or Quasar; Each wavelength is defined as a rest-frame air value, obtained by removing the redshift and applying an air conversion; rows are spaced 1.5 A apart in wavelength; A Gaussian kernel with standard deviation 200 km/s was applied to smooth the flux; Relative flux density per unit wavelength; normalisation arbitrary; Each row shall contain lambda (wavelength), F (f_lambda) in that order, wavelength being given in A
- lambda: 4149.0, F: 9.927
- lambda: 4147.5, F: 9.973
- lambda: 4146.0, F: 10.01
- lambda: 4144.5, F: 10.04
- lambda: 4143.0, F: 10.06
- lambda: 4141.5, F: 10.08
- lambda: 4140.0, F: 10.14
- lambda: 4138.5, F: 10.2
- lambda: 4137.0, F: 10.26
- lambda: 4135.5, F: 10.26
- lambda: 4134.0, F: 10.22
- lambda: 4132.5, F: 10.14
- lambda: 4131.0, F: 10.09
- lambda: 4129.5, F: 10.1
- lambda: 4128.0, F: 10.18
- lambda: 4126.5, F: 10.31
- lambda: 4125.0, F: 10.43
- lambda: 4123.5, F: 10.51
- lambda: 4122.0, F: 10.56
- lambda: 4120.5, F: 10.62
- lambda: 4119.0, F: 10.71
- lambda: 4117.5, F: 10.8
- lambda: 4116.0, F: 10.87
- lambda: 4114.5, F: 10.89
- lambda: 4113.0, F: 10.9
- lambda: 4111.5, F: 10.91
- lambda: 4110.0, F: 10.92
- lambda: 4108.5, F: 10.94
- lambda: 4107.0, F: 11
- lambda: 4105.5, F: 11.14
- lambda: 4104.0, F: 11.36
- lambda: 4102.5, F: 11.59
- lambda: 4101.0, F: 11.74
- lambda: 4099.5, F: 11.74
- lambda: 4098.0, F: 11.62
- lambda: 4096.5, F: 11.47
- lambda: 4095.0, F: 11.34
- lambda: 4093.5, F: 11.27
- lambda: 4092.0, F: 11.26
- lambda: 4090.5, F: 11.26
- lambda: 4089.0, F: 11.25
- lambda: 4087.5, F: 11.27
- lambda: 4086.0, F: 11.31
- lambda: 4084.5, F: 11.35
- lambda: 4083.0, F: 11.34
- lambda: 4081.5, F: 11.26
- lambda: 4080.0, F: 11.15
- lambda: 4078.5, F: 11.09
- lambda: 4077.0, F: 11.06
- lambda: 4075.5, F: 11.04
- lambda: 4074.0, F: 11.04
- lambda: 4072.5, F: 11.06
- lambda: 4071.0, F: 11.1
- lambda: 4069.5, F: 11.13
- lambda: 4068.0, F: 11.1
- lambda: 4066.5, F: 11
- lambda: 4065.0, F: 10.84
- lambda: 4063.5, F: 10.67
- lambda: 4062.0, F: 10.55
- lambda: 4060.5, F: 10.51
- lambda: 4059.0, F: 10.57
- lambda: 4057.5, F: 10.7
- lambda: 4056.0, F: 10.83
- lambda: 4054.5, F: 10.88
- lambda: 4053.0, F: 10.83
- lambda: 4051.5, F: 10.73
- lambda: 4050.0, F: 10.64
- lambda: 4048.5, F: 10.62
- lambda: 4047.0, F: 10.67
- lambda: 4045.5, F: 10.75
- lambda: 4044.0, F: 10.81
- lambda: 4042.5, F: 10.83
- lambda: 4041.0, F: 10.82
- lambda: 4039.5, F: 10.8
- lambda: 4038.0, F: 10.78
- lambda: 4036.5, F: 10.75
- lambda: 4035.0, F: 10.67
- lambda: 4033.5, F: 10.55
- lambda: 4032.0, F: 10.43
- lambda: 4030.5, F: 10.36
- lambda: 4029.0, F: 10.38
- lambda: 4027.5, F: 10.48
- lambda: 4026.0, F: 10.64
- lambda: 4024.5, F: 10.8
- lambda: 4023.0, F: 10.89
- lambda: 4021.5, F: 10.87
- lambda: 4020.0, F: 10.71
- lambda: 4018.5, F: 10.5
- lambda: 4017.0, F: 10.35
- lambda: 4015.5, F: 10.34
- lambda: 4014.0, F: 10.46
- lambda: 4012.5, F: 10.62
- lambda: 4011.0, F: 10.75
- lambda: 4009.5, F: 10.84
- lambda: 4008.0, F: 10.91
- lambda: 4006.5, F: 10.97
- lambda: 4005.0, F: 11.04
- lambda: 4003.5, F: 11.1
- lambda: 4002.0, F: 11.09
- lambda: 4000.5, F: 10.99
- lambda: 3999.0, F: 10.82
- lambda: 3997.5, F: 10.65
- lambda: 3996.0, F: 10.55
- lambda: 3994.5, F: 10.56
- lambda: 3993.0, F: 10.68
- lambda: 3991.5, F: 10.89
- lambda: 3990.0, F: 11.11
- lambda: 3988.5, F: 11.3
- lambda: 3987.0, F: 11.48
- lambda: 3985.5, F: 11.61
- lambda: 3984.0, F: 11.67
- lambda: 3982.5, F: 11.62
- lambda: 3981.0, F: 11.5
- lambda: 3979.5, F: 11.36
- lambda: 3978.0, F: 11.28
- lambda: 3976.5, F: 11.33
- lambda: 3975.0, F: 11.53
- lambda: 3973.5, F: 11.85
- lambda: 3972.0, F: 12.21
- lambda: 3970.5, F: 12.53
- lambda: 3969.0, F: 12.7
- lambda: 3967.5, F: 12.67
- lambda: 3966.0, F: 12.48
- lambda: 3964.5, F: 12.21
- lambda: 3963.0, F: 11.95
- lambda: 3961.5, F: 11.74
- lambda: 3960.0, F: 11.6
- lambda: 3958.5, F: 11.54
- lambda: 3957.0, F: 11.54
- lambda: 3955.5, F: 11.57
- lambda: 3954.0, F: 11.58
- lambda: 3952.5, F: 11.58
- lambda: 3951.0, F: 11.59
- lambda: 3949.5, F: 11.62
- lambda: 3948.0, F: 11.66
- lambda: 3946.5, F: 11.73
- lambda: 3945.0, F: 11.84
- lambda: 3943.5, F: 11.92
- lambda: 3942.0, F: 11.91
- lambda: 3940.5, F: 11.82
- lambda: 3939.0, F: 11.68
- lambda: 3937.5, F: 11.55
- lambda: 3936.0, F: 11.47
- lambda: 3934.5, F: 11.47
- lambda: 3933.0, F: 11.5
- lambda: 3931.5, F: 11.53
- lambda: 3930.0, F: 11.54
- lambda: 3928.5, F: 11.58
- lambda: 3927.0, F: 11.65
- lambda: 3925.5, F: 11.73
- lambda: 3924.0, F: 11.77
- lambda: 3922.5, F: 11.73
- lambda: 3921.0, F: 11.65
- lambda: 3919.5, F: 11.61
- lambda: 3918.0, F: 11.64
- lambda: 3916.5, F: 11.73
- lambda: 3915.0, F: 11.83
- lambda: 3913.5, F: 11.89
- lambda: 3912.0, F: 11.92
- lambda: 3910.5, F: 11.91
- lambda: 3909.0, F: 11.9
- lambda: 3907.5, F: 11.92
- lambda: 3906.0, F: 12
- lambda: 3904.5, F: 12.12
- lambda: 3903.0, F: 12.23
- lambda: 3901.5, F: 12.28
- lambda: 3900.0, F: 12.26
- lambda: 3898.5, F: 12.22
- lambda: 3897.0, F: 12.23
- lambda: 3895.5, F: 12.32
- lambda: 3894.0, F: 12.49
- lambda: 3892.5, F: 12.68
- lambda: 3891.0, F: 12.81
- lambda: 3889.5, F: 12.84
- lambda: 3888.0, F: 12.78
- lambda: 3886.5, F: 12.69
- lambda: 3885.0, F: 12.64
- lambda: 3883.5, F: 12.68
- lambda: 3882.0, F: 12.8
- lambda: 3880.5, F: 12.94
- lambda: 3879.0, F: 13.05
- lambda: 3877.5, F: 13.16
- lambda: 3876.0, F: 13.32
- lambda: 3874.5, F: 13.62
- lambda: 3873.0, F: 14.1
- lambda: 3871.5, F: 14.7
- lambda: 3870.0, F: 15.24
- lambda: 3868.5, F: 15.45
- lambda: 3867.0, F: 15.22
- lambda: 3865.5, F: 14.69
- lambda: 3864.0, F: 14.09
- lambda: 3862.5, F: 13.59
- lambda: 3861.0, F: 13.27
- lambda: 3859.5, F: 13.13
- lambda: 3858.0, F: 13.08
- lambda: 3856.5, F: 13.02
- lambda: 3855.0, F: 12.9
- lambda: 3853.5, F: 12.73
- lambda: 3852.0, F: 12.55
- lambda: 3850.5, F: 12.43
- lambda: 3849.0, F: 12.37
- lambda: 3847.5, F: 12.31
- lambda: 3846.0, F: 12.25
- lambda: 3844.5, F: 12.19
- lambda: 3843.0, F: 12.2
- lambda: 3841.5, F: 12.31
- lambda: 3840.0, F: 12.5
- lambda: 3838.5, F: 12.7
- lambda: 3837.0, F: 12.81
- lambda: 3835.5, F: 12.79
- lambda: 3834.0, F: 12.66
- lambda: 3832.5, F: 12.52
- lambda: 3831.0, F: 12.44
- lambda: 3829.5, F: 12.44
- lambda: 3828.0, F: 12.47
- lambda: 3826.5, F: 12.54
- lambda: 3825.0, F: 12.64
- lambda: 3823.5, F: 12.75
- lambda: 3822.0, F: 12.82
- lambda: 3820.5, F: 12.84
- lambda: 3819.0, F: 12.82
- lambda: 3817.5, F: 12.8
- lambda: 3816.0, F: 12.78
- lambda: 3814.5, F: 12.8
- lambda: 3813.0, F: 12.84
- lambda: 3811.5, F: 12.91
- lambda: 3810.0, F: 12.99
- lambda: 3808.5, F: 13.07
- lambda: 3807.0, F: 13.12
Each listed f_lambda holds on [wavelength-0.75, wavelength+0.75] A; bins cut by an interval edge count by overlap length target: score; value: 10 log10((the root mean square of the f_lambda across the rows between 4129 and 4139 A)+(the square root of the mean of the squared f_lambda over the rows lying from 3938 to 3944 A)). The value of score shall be 13.4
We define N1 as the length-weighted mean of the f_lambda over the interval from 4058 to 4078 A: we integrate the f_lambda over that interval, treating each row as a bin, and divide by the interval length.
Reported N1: 10.9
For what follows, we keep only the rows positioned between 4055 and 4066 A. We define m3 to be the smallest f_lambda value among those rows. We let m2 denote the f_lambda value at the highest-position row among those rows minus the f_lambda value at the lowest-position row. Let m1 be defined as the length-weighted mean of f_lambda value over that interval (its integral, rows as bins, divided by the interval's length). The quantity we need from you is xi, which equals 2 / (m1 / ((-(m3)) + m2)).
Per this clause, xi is -1.966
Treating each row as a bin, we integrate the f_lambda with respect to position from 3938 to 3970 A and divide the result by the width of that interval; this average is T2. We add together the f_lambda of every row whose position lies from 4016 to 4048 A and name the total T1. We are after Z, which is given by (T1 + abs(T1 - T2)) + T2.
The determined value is 448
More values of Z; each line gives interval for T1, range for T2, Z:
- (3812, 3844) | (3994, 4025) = 531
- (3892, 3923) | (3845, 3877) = 505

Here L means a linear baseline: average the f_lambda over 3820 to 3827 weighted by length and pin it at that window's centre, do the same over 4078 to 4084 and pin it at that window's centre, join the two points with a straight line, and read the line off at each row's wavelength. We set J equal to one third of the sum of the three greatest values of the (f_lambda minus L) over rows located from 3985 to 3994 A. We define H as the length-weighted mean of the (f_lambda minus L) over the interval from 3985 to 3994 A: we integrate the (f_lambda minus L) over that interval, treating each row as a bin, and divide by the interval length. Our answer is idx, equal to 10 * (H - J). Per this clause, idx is -3.0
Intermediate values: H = -0.6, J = -0.30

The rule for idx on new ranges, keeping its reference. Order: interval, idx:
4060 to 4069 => -2.0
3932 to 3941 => -1.2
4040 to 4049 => -0.5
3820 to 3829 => -1.2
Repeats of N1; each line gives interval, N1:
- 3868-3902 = 13.1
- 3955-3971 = 12.0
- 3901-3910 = 12.1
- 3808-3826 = 12.8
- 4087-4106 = 11.4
